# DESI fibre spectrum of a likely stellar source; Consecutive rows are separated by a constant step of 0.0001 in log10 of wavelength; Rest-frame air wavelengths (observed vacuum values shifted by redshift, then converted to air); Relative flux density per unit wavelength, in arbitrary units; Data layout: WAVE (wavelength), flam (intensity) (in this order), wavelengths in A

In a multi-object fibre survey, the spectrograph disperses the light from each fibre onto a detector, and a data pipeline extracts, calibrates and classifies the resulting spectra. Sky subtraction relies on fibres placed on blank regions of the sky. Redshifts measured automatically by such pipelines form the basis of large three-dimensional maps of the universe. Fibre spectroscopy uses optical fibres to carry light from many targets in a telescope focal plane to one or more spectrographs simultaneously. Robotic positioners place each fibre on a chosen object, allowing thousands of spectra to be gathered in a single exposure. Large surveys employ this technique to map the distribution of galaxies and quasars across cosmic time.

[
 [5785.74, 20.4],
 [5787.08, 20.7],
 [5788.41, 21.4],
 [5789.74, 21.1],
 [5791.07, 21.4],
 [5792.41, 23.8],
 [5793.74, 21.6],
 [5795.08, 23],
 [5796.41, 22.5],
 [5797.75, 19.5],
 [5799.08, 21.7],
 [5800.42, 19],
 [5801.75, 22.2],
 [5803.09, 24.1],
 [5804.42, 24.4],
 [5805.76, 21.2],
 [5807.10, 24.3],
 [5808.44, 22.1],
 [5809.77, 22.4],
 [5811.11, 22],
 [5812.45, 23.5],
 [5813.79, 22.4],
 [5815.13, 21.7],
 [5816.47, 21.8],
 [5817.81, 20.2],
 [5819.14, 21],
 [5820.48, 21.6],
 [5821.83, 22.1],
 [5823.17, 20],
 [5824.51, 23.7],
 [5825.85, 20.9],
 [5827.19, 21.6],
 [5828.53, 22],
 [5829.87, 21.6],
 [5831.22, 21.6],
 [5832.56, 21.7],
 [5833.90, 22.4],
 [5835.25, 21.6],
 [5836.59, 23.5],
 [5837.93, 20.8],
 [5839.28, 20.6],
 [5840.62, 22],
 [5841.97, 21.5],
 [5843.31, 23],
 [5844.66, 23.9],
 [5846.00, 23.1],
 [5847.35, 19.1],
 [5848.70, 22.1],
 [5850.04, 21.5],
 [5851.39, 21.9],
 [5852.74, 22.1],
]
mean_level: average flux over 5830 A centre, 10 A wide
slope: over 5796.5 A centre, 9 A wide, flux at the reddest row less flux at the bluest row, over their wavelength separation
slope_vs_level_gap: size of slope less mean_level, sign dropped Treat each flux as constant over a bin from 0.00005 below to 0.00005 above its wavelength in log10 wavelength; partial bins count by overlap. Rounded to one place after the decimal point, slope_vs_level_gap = 22.3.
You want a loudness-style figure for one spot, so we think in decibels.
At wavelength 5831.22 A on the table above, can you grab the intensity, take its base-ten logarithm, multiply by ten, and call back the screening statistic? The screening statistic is 13.3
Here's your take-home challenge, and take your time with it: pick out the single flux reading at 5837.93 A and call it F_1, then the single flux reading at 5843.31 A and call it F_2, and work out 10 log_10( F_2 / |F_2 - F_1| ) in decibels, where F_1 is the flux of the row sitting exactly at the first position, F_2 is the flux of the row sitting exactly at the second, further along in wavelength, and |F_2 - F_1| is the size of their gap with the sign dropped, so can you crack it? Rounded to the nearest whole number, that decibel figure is 10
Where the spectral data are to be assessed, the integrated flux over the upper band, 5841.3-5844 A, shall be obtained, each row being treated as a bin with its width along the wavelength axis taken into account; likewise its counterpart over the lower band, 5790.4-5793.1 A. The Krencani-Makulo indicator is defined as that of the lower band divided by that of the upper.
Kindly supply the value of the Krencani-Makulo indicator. 1.01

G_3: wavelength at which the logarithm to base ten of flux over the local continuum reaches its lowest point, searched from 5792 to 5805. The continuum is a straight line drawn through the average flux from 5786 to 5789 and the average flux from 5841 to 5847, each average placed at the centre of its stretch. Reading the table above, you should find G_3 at 5800.42 A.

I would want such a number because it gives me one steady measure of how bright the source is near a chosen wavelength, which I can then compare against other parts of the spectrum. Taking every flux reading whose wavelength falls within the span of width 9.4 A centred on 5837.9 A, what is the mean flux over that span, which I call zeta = 21.77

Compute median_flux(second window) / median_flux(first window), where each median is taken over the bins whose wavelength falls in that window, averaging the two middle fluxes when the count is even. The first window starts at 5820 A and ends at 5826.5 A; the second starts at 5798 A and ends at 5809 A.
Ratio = 1.03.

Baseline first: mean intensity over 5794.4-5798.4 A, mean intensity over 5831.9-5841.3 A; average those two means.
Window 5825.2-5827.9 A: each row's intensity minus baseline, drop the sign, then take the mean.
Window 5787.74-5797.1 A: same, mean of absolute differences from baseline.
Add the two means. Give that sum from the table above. 1.3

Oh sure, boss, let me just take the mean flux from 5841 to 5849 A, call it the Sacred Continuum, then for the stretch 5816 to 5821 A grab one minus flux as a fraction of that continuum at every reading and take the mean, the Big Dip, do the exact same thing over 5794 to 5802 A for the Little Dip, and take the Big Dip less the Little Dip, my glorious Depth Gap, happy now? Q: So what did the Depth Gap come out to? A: 0.008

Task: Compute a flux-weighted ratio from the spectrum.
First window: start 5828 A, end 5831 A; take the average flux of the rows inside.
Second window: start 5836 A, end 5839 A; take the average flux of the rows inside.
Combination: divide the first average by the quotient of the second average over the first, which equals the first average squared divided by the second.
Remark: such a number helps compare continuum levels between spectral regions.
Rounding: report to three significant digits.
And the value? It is 21.5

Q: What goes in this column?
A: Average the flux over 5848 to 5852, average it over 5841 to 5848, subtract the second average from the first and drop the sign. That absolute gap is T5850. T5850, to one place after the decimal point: 0.3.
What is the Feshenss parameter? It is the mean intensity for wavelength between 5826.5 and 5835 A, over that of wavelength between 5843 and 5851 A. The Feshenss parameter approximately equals 0.99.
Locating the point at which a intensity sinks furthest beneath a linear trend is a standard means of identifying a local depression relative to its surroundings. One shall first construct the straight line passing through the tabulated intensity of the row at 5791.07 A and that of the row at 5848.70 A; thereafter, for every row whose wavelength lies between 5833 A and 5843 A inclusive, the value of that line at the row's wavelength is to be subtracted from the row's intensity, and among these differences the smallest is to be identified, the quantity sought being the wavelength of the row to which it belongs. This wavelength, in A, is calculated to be 5839.28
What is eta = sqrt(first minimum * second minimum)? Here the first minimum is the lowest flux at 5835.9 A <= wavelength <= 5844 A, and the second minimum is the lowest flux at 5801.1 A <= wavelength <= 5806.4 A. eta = 20.9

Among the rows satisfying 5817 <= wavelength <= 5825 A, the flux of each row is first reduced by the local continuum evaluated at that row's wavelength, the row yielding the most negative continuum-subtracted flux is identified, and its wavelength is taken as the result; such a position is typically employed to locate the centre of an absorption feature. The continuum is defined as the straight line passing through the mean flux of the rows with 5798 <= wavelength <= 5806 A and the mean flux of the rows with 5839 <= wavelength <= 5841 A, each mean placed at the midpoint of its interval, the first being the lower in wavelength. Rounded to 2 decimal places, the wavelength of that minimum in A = 5823.17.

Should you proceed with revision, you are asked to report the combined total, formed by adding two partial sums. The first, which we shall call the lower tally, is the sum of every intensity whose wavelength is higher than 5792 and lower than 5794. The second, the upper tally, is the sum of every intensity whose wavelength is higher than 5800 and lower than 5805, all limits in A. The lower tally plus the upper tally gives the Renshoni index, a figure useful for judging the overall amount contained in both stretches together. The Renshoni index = 135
